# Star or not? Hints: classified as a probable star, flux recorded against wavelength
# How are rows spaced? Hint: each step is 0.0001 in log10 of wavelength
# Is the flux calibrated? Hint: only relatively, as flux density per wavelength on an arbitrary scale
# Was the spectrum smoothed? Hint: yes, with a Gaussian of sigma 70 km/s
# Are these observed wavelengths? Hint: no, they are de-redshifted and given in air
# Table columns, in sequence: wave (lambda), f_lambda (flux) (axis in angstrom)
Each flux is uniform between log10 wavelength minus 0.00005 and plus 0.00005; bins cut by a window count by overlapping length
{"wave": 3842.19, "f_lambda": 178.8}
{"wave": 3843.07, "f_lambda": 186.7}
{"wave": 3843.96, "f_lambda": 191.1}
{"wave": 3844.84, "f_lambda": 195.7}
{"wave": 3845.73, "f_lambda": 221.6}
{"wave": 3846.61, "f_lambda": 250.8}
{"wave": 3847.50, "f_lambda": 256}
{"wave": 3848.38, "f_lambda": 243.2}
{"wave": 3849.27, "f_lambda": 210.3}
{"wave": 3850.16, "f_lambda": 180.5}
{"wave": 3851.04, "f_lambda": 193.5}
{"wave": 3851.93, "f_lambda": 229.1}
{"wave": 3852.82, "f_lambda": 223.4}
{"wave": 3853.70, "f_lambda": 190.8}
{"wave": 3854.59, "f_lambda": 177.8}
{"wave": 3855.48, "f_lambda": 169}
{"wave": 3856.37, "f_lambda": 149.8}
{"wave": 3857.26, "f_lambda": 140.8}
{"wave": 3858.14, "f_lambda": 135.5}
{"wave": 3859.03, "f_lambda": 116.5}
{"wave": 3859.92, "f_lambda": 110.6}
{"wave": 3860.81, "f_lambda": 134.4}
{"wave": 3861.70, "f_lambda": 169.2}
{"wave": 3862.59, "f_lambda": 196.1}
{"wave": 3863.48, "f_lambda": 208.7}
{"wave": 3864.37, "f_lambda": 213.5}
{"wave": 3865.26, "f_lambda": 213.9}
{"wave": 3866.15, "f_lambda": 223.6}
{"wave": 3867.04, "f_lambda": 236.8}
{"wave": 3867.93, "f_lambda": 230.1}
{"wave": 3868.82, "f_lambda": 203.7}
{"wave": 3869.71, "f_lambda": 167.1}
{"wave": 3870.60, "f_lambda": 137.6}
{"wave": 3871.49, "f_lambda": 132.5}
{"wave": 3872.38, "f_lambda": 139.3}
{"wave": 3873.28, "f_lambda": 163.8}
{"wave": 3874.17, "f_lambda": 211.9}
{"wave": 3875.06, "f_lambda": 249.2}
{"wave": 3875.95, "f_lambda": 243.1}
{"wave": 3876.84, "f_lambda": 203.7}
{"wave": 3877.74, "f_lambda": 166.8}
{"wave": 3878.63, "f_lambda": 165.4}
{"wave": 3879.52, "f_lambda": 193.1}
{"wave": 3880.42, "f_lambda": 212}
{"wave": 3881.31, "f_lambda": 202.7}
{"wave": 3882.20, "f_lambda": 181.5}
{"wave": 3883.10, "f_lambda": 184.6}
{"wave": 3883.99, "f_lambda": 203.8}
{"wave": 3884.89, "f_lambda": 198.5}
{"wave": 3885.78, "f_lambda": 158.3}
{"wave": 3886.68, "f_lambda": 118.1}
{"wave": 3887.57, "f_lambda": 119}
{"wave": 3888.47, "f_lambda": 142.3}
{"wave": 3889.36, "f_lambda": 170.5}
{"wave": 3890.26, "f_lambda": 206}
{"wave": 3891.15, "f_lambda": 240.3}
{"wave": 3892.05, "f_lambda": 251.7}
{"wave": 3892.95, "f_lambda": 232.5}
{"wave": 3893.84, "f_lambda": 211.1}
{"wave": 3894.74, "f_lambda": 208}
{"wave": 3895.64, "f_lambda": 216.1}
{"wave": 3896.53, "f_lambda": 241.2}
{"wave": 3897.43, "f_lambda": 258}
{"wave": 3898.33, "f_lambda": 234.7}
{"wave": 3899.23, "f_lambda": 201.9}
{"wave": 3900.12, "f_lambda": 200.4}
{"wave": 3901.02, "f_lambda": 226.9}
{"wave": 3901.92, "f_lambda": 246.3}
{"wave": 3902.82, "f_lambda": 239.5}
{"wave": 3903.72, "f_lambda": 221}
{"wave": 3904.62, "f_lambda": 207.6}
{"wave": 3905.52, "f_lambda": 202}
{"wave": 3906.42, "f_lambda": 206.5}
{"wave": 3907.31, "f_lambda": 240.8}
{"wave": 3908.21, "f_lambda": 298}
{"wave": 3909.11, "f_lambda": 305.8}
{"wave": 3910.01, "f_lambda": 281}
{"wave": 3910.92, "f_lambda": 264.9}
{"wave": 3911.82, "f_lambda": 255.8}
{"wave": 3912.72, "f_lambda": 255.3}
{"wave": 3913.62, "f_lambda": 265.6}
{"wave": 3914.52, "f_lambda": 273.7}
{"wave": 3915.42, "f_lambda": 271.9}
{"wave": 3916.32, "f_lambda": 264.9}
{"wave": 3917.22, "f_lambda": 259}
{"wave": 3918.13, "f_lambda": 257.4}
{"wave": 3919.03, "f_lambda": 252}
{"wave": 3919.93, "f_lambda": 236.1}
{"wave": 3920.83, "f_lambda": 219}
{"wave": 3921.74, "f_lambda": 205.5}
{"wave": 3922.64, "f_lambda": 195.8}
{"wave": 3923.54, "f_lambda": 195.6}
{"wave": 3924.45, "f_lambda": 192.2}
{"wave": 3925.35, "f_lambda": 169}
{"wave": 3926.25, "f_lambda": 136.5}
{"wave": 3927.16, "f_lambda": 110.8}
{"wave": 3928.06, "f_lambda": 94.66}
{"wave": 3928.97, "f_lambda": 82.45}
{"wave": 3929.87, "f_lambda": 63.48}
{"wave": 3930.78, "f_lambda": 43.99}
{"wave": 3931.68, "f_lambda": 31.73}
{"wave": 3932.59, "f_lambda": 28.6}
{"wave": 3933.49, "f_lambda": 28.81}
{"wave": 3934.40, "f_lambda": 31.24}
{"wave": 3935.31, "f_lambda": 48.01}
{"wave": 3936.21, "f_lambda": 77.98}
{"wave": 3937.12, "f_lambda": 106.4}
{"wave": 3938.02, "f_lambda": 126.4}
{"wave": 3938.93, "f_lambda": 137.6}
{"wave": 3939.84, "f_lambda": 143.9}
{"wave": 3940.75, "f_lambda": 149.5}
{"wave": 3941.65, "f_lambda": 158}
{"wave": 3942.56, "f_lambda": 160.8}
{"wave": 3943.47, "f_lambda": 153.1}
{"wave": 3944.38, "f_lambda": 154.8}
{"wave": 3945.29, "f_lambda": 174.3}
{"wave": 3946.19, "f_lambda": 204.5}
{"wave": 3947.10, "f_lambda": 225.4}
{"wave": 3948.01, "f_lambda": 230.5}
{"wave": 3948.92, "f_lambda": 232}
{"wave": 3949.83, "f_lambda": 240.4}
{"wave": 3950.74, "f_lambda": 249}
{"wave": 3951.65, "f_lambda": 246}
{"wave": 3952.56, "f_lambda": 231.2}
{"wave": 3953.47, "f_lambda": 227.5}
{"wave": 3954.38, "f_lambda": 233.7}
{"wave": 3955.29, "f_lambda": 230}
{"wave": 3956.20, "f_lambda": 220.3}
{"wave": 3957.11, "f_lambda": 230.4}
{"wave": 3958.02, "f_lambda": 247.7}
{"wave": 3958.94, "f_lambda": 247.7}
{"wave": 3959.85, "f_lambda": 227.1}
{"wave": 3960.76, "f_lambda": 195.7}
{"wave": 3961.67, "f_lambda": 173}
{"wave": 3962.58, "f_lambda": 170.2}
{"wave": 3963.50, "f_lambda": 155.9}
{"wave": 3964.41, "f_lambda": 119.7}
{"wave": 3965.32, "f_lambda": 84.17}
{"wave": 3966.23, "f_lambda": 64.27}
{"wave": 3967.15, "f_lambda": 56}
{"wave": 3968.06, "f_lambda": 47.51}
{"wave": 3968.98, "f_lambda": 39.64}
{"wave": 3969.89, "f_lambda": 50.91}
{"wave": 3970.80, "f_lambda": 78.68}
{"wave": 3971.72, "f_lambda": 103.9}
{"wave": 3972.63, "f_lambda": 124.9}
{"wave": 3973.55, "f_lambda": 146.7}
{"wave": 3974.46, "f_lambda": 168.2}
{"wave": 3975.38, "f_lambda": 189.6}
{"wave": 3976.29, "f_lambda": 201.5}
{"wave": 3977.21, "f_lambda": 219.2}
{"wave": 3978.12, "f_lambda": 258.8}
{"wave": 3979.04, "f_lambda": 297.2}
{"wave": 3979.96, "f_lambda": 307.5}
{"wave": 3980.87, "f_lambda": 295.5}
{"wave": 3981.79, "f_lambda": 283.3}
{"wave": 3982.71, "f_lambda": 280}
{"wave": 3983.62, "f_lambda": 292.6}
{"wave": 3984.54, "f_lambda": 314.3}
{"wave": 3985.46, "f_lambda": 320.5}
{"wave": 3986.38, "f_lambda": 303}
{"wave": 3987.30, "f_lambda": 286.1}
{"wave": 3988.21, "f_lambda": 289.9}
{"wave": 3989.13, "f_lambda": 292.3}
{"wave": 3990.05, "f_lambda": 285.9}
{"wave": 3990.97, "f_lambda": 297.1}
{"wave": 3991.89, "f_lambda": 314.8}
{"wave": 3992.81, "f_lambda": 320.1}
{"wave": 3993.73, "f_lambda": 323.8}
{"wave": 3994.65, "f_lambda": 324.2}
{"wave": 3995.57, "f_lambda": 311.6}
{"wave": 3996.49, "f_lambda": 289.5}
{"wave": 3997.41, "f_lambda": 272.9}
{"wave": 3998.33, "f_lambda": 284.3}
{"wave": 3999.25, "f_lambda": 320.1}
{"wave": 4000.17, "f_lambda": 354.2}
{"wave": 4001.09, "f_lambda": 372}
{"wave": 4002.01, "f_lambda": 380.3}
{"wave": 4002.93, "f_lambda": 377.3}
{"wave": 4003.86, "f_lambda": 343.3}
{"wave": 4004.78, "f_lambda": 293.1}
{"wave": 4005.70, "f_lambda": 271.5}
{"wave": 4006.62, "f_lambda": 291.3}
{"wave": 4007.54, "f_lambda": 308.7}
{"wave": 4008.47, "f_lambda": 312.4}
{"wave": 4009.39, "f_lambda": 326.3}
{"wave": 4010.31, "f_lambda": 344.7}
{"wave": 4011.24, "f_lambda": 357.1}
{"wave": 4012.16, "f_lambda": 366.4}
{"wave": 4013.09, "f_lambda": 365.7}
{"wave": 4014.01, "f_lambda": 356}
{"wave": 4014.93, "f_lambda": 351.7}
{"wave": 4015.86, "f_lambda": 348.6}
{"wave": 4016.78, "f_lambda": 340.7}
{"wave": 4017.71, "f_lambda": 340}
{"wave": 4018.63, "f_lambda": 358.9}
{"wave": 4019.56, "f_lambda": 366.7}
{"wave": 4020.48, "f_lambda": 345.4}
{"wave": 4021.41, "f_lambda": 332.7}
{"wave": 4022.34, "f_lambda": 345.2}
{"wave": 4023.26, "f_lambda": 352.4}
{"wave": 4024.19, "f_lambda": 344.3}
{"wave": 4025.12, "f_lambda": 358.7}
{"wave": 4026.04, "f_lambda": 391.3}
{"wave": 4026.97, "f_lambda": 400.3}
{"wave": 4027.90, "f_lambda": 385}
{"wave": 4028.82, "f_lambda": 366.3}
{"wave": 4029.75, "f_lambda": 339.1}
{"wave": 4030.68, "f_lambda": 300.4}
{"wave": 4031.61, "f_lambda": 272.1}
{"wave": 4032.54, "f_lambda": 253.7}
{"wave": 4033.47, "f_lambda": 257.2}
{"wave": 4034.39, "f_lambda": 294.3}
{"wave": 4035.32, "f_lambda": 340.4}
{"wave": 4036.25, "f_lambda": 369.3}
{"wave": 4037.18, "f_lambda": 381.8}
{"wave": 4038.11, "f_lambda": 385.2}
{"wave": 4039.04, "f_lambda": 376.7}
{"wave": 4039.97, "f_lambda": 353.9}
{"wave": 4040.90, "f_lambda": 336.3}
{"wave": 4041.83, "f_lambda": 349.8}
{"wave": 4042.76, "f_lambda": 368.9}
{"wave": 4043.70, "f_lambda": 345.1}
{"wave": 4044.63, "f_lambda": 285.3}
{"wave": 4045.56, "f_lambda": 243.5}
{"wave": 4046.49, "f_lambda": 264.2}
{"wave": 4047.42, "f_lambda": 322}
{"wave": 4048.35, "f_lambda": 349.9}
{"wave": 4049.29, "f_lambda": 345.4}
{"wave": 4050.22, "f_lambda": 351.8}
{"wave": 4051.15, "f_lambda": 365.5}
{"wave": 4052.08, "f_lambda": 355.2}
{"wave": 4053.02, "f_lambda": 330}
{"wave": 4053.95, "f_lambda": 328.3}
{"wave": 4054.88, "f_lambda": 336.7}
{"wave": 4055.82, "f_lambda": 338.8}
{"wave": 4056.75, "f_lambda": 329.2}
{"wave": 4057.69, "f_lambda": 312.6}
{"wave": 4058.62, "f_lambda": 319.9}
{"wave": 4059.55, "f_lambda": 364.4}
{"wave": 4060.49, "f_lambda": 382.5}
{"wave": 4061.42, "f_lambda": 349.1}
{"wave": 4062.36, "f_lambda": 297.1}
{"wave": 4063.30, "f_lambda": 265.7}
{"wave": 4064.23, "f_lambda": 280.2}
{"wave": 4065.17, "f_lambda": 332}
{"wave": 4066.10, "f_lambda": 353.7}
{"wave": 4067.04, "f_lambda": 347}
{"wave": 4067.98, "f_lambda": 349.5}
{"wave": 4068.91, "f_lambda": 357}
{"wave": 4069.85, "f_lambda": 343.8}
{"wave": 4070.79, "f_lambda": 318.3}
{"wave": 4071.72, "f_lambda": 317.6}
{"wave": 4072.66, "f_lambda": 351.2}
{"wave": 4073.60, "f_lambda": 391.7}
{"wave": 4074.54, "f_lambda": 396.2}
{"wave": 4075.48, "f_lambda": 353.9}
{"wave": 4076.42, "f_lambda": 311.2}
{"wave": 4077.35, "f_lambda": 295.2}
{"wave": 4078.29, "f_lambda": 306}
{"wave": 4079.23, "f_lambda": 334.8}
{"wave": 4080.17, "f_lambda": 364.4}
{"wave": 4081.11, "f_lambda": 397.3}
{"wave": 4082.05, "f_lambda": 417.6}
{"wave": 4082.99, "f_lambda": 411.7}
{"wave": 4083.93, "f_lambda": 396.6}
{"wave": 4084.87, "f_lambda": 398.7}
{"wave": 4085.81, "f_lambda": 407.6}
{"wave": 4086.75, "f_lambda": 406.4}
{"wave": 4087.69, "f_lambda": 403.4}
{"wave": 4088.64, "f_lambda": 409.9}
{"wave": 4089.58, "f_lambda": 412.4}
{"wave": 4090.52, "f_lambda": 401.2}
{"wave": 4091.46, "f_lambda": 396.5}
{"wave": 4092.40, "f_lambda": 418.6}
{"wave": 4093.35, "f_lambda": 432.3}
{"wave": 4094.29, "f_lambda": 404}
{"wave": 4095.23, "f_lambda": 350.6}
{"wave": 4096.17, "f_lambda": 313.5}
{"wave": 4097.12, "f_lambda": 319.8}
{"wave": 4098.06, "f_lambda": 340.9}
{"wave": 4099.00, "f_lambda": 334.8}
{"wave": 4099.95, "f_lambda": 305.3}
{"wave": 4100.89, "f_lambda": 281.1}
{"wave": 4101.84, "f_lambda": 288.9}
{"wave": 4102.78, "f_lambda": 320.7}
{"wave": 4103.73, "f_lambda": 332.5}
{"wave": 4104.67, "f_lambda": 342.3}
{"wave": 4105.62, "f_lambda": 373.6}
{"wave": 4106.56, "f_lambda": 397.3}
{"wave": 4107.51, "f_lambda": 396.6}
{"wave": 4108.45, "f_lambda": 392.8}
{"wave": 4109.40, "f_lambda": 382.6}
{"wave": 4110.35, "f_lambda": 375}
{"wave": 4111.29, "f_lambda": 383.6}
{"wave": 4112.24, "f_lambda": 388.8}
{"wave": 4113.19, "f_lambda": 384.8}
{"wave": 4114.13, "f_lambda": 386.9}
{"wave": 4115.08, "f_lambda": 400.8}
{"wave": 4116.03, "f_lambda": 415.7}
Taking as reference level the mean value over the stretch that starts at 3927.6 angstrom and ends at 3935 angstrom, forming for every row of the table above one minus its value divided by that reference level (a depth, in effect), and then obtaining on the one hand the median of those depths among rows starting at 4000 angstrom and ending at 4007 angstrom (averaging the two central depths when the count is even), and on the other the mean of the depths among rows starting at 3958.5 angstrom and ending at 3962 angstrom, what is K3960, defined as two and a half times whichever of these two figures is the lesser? -14.72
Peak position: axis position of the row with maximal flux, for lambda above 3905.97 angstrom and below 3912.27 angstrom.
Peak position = 3909.11 angstrom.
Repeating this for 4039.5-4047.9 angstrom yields 4042.76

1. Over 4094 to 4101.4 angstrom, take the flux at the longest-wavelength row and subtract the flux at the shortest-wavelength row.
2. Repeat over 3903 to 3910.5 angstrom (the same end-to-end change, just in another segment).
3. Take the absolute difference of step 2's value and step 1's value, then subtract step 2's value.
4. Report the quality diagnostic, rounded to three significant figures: 123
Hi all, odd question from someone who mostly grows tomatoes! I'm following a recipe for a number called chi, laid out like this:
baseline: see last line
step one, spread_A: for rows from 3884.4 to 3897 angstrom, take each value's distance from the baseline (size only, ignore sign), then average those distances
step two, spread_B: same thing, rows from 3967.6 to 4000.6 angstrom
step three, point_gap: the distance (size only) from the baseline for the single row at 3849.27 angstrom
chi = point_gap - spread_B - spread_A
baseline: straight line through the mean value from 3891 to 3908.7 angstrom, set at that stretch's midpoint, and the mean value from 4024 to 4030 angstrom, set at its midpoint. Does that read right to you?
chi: -76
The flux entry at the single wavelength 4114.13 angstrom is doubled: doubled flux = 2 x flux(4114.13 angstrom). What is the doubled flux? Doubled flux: 774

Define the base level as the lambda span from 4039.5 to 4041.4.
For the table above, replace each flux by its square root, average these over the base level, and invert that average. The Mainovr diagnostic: 0.0538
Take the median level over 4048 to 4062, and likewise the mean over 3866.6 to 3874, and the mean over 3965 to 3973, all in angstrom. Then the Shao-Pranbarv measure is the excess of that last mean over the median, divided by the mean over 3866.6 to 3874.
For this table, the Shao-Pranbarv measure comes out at -1.5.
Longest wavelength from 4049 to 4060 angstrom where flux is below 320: 4058.62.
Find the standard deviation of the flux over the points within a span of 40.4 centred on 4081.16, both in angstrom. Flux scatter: 45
